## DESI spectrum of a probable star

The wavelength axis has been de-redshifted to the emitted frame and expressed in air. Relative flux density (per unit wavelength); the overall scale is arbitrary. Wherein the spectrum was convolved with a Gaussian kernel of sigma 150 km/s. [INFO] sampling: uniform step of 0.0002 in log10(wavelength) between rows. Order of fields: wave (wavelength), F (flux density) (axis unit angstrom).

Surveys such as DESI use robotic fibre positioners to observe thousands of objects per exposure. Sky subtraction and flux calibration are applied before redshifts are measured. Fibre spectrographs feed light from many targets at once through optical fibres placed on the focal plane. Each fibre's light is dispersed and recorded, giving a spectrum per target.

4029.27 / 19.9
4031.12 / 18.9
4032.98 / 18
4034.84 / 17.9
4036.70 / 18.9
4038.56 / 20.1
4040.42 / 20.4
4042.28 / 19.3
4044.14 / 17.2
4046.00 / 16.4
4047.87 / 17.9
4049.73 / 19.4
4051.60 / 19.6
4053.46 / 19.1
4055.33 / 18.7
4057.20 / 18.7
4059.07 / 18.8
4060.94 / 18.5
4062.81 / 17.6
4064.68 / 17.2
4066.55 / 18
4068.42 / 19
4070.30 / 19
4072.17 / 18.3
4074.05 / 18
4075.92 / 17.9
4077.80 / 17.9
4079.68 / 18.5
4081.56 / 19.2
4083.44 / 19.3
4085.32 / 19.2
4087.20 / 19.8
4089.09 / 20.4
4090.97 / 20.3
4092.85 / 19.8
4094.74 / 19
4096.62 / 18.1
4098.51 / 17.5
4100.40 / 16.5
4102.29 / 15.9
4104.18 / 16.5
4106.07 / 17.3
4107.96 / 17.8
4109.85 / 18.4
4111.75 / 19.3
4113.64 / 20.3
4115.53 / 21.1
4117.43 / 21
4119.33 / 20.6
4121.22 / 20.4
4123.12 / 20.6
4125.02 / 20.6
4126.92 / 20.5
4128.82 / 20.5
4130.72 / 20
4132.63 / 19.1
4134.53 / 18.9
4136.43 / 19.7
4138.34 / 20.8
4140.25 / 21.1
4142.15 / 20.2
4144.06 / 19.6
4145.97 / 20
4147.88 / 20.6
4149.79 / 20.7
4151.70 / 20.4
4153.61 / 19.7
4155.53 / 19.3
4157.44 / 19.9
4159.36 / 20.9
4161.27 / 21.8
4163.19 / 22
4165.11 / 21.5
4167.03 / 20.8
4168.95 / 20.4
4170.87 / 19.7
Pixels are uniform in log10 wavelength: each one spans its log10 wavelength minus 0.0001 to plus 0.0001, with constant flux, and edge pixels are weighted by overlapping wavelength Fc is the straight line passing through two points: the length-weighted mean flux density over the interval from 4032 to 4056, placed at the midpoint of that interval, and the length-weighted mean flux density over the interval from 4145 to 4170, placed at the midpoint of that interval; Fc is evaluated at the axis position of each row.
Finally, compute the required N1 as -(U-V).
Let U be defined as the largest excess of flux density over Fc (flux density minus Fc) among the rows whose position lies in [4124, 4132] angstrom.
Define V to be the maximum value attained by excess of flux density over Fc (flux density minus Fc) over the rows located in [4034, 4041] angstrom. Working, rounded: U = 0.5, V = 1.8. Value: 1.2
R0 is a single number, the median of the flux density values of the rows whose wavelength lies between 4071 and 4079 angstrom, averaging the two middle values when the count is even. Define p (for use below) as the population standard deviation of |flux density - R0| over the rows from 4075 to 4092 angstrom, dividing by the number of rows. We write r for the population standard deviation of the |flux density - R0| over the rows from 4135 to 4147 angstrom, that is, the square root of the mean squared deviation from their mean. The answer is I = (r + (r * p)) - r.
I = 0.46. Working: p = 0.84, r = 0.55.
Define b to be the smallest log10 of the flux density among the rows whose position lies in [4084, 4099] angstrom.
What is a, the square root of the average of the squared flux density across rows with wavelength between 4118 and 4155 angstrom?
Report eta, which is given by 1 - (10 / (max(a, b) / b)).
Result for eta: 0.39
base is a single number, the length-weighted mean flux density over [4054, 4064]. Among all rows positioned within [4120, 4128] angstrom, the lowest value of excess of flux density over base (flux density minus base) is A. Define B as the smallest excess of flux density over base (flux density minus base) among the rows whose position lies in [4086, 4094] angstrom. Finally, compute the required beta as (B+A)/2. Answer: 1.7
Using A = 2.0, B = 1.4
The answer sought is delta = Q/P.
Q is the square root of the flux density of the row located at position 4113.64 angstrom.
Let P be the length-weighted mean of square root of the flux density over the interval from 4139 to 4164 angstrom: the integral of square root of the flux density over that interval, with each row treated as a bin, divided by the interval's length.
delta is 1.00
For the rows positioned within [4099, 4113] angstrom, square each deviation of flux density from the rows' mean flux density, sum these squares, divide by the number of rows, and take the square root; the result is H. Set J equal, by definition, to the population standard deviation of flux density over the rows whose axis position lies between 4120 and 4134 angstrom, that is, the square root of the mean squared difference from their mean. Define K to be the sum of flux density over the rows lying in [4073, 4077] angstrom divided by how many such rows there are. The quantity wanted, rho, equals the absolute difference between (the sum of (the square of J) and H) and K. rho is 16.6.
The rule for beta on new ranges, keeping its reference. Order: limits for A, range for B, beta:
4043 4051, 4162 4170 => 0.0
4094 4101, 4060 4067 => -1.6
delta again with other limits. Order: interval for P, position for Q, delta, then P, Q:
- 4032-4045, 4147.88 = 1.05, 4.34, 4.54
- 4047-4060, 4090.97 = 1.04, 4.35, 4.51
